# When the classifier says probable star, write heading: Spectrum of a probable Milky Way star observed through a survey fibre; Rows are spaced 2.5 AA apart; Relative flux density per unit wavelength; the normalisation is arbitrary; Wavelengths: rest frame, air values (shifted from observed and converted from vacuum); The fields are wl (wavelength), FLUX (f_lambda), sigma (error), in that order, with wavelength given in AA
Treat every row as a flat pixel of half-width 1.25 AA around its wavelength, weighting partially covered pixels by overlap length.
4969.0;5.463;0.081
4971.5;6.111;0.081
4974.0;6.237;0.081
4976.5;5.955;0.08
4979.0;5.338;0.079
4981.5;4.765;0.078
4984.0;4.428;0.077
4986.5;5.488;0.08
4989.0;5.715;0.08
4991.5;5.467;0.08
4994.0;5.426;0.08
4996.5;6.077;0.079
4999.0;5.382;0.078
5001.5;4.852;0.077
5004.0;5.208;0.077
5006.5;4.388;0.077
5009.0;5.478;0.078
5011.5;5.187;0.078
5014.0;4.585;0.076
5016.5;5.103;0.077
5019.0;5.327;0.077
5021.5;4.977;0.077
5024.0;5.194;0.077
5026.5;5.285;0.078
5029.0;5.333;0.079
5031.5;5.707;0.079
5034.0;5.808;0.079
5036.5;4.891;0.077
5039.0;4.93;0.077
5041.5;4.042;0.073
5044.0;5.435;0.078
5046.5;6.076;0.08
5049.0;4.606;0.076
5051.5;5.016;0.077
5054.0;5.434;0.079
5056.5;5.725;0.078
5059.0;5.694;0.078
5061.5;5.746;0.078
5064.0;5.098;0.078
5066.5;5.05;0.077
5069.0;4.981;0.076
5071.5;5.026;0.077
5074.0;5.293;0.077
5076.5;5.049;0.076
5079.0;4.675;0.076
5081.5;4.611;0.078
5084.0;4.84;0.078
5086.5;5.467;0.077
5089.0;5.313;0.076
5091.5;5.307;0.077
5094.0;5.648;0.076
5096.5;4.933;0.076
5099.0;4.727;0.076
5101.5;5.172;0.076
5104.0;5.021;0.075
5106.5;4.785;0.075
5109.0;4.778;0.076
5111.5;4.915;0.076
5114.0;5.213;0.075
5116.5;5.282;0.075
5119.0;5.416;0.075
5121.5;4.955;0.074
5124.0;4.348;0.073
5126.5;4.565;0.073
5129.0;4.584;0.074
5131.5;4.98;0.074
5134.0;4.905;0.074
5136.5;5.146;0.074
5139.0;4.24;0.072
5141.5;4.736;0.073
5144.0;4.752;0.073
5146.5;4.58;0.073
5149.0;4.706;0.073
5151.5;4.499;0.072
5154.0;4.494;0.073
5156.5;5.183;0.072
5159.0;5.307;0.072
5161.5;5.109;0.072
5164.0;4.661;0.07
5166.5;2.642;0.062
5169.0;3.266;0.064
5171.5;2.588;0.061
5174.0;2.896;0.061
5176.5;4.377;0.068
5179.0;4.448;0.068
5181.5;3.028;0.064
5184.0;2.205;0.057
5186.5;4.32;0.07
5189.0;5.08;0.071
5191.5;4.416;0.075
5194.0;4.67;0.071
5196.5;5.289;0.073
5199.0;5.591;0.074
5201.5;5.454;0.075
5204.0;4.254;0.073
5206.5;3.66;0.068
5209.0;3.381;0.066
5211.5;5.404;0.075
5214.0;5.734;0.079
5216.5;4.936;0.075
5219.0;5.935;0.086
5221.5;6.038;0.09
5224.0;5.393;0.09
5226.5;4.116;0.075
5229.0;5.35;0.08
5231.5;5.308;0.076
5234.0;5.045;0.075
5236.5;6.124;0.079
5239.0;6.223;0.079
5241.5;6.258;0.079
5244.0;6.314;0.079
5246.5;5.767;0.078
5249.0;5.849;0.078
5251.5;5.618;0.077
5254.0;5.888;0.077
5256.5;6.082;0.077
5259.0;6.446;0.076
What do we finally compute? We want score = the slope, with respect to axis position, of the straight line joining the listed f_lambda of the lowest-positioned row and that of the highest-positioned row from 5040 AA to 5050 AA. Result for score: 0.08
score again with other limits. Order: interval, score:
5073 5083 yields -0.09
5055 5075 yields -0.02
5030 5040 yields -0.10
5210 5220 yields 0.07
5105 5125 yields -0.02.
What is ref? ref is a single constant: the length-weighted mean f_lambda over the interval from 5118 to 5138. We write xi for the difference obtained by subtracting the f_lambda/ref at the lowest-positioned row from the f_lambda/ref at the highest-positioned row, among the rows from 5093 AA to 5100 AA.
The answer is -0.19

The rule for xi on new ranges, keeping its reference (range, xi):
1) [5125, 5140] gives -0.07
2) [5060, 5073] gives -0.15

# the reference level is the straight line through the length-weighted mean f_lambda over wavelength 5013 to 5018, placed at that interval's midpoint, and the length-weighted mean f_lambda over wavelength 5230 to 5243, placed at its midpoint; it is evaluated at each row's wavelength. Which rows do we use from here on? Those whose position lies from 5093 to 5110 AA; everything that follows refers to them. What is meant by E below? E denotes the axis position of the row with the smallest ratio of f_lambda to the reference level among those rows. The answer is 5099.0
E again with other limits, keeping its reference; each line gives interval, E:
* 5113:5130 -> 5124.0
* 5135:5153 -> 5139.0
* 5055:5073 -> 5069.0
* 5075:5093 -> 5081.5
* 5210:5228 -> 5226.5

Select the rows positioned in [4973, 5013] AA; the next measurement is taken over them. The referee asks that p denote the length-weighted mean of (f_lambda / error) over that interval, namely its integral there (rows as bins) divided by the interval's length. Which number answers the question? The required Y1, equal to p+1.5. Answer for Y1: 69.2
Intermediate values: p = 67.7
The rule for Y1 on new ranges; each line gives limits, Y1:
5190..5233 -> 66.7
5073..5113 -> 67.5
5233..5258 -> 77.7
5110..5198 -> 63.9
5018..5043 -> 68.0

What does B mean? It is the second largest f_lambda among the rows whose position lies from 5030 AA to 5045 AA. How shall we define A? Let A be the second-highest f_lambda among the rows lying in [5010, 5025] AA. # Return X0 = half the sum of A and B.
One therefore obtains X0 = 5.45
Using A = 5.194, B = 5.707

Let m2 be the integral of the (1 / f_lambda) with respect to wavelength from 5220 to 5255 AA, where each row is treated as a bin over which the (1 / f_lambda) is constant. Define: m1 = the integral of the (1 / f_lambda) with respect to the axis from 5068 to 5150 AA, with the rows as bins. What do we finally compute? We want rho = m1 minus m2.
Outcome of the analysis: 10.4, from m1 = 17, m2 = 6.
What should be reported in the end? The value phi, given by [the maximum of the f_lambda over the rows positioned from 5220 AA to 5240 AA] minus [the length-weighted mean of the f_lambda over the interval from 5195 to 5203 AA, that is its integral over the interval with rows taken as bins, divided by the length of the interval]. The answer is 0.8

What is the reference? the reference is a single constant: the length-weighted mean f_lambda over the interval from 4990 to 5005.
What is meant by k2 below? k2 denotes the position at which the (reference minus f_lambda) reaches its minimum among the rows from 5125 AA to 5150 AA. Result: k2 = 5136.5 AA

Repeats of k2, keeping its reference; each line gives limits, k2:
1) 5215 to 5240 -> 5239.0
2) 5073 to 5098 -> 5094.0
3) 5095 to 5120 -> 5119.0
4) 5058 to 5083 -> 5061.5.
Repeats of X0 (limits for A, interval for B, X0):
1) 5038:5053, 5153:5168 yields 5.31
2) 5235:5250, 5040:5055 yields 5.85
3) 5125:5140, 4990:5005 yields 5.22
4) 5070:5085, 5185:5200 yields 5.17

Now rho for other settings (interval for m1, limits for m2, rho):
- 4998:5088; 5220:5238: 14.2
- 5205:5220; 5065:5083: -0.4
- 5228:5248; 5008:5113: -17.0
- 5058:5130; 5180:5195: 10.2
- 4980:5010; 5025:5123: -13.3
